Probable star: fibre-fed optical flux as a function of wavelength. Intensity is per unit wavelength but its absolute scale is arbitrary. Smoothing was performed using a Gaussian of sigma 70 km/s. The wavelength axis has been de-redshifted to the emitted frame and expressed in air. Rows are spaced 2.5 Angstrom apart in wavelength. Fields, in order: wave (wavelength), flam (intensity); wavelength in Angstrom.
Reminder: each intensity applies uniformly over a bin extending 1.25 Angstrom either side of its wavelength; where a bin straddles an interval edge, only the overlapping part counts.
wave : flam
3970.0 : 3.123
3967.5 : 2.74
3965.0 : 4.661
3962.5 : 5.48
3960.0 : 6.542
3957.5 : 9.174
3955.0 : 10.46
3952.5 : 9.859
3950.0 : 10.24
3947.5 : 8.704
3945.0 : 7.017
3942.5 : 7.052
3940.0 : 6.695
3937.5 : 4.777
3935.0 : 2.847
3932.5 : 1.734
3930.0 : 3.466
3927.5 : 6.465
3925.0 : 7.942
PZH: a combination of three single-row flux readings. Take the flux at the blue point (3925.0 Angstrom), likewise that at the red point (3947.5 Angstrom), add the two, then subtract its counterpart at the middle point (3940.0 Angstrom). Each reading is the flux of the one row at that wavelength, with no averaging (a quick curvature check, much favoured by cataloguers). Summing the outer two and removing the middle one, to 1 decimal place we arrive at 10.0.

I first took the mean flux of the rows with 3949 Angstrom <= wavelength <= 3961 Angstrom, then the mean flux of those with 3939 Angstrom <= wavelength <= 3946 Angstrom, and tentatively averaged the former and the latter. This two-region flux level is 8.1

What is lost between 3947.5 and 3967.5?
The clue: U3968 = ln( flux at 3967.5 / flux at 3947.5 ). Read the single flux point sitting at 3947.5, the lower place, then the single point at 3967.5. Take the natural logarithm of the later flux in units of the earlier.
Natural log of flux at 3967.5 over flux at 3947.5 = -1.2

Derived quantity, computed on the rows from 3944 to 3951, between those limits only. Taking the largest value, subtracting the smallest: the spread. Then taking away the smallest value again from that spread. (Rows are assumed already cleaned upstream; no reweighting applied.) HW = -3.8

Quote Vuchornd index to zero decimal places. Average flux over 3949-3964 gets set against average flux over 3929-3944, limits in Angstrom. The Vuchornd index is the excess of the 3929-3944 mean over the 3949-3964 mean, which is -4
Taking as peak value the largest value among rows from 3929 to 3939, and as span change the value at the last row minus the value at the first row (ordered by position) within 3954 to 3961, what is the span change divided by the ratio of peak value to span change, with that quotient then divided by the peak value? 0.67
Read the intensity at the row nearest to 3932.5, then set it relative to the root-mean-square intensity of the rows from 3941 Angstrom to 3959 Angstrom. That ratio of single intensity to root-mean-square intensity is 0.19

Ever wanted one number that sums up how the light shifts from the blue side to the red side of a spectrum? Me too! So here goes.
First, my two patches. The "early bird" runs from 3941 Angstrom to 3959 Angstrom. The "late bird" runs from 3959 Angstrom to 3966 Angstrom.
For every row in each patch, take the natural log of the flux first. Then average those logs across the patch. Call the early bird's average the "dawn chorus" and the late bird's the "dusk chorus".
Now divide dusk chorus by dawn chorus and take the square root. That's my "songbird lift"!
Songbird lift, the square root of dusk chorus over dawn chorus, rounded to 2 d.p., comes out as 0.89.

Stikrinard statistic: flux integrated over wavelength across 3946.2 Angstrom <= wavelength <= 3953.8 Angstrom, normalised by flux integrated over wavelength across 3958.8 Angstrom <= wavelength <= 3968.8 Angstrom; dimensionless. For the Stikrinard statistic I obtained 1.5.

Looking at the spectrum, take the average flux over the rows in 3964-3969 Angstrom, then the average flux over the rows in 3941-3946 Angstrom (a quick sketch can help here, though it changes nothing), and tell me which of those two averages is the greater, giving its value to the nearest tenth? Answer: 7.0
